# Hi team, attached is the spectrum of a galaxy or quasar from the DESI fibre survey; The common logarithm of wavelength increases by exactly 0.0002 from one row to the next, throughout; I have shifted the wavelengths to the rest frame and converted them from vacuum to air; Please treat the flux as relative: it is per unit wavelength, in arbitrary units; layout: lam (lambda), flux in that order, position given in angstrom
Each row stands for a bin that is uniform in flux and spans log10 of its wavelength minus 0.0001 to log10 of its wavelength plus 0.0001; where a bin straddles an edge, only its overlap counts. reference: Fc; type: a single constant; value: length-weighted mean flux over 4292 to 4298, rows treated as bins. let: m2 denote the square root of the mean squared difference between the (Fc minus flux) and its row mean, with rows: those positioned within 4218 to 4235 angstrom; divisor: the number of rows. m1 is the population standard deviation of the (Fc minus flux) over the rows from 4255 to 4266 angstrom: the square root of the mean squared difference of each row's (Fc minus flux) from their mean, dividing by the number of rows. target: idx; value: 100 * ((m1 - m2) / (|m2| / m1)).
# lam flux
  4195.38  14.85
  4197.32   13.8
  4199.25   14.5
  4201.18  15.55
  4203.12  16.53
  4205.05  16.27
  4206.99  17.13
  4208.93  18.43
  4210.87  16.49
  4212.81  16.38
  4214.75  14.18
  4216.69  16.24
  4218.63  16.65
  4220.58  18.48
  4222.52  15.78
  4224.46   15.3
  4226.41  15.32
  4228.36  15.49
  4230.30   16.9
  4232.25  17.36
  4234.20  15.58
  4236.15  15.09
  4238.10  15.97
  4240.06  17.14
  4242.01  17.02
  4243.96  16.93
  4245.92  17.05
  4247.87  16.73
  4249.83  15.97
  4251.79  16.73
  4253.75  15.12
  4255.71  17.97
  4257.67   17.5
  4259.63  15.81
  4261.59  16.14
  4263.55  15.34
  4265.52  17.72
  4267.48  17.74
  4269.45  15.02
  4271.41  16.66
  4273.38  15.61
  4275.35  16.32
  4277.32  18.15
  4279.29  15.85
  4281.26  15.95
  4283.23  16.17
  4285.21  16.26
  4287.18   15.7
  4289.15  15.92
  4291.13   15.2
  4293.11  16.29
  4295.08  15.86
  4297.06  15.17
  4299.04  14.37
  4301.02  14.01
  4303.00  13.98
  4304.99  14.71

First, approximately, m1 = 1.0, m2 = 1.04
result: -2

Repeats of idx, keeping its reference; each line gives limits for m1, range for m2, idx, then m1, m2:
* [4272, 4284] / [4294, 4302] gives 14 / 0.8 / 0.72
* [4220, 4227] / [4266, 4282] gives 42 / 1.3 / 1.00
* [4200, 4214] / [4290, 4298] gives 64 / 0.8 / 0.47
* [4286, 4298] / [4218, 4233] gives -25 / 0.4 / 1.07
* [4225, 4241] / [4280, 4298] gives 95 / 0.8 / 0.39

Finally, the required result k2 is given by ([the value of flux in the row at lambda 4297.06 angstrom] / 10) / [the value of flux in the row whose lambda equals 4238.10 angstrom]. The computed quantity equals 0.095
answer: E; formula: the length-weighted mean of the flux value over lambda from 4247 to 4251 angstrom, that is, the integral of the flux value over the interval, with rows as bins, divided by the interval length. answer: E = 16.3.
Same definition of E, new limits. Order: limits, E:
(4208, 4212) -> 17.4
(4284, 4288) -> 16.0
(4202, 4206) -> 16.4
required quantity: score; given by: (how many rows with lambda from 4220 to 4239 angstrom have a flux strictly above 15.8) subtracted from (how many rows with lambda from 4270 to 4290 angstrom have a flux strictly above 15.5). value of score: 6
